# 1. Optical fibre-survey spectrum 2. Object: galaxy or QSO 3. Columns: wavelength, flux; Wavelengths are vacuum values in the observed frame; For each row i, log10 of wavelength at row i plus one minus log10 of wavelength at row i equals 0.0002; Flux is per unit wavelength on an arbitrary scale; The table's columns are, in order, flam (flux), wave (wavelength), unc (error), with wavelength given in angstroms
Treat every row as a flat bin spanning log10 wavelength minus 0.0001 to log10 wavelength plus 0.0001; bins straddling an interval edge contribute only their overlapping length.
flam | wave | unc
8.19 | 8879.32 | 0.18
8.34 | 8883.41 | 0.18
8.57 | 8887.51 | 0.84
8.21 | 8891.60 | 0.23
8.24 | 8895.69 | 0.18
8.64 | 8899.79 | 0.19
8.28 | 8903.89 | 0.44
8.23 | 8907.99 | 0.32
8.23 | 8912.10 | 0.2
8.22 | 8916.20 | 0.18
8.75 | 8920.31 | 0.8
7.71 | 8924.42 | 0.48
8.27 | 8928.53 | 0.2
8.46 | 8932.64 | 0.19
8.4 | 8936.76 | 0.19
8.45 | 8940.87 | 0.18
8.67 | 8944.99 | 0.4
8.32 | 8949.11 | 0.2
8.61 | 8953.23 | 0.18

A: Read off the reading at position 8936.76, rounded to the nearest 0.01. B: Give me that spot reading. 8.40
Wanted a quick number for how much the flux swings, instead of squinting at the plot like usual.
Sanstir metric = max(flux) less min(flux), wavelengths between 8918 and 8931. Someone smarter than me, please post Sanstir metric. 1.04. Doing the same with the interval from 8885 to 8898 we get 0.36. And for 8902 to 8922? 0.53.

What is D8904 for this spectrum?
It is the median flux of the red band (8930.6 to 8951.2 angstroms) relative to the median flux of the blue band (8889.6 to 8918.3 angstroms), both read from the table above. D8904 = 1.03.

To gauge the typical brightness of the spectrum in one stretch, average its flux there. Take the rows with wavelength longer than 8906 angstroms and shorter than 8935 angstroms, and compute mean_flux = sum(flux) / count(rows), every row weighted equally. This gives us 8.27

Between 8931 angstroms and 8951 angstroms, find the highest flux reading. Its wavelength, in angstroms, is 8944.99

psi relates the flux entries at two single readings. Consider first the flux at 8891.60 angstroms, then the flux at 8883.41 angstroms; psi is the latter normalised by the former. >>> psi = 1.02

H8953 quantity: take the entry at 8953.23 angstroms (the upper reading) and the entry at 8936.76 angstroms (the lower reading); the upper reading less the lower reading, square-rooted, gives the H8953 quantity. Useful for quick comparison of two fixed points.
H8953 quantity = 0.46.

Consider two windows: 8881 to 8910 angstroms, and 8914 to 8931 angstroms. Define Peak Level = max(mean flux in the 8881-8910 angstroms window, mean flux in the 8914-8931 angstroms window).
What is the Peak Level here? 8.36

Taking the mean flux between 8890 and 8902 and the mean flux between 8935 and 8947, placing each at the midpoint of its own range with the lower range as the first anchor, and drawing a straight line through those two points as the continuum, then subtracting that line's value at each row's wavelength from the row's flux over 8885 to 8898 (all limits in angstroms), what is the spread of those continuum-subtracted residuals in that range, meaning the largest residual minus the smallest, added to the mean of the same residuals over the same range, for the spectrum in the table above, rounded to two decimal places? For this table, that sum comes 0.36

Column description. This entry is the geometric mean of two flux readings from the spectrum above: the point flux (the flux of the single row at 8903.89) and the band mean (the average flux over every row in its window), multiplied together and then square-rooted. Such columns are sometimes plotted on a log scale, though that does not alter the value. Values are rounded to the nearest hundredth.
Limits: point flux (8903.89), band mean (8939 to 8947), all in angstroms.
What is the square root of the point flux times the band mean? 8.42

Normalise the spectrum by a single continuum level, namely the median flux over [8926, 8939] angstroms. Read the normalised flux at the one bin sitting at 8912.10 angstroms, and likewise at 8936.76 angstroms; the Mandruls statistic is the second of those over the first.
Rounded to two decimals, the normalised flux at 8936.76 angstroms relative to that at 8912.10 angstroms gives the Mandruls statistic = 1.02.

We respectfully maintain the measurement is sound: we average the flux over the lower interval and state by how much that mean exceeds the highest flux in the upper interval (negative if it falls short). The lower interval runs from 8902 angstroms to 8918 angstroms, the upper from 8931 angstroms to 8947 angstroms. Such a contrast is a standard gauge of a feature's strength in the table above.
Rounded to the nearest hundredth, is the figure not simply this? -0.43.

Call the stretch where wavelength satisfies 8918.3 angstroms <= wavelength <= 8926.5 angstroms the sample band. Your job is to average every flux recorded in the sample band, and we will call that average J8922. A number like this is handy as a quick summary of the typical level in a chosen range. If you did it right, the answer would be 8.23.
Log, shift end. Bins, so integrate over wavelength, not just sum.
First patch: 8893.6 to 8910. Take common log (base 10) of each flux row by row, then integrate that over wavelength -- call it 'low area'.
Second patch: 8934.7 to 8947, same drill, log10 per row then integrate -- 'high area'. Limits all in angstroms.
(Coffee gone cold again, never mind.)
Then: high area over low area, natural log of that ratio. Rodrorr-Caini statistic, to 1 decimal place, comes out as -0.3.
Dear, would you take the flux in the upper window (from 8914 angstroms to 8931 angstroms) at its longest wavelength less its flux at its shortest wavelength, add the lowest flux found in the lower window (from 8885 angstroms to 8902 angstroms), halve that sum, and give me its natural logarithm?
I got 1.42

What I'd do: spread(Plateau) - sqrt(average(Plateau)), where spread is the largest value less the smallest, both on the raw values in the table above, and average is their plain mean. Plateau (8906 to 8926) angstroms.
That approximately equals -1.83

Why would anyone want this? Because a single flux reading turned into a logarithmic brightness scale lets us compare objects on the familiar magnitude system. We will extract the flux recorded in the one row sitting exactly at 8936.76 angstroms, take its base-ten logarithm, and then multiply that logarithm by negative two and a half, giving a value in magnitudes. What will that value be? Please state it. -2.31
